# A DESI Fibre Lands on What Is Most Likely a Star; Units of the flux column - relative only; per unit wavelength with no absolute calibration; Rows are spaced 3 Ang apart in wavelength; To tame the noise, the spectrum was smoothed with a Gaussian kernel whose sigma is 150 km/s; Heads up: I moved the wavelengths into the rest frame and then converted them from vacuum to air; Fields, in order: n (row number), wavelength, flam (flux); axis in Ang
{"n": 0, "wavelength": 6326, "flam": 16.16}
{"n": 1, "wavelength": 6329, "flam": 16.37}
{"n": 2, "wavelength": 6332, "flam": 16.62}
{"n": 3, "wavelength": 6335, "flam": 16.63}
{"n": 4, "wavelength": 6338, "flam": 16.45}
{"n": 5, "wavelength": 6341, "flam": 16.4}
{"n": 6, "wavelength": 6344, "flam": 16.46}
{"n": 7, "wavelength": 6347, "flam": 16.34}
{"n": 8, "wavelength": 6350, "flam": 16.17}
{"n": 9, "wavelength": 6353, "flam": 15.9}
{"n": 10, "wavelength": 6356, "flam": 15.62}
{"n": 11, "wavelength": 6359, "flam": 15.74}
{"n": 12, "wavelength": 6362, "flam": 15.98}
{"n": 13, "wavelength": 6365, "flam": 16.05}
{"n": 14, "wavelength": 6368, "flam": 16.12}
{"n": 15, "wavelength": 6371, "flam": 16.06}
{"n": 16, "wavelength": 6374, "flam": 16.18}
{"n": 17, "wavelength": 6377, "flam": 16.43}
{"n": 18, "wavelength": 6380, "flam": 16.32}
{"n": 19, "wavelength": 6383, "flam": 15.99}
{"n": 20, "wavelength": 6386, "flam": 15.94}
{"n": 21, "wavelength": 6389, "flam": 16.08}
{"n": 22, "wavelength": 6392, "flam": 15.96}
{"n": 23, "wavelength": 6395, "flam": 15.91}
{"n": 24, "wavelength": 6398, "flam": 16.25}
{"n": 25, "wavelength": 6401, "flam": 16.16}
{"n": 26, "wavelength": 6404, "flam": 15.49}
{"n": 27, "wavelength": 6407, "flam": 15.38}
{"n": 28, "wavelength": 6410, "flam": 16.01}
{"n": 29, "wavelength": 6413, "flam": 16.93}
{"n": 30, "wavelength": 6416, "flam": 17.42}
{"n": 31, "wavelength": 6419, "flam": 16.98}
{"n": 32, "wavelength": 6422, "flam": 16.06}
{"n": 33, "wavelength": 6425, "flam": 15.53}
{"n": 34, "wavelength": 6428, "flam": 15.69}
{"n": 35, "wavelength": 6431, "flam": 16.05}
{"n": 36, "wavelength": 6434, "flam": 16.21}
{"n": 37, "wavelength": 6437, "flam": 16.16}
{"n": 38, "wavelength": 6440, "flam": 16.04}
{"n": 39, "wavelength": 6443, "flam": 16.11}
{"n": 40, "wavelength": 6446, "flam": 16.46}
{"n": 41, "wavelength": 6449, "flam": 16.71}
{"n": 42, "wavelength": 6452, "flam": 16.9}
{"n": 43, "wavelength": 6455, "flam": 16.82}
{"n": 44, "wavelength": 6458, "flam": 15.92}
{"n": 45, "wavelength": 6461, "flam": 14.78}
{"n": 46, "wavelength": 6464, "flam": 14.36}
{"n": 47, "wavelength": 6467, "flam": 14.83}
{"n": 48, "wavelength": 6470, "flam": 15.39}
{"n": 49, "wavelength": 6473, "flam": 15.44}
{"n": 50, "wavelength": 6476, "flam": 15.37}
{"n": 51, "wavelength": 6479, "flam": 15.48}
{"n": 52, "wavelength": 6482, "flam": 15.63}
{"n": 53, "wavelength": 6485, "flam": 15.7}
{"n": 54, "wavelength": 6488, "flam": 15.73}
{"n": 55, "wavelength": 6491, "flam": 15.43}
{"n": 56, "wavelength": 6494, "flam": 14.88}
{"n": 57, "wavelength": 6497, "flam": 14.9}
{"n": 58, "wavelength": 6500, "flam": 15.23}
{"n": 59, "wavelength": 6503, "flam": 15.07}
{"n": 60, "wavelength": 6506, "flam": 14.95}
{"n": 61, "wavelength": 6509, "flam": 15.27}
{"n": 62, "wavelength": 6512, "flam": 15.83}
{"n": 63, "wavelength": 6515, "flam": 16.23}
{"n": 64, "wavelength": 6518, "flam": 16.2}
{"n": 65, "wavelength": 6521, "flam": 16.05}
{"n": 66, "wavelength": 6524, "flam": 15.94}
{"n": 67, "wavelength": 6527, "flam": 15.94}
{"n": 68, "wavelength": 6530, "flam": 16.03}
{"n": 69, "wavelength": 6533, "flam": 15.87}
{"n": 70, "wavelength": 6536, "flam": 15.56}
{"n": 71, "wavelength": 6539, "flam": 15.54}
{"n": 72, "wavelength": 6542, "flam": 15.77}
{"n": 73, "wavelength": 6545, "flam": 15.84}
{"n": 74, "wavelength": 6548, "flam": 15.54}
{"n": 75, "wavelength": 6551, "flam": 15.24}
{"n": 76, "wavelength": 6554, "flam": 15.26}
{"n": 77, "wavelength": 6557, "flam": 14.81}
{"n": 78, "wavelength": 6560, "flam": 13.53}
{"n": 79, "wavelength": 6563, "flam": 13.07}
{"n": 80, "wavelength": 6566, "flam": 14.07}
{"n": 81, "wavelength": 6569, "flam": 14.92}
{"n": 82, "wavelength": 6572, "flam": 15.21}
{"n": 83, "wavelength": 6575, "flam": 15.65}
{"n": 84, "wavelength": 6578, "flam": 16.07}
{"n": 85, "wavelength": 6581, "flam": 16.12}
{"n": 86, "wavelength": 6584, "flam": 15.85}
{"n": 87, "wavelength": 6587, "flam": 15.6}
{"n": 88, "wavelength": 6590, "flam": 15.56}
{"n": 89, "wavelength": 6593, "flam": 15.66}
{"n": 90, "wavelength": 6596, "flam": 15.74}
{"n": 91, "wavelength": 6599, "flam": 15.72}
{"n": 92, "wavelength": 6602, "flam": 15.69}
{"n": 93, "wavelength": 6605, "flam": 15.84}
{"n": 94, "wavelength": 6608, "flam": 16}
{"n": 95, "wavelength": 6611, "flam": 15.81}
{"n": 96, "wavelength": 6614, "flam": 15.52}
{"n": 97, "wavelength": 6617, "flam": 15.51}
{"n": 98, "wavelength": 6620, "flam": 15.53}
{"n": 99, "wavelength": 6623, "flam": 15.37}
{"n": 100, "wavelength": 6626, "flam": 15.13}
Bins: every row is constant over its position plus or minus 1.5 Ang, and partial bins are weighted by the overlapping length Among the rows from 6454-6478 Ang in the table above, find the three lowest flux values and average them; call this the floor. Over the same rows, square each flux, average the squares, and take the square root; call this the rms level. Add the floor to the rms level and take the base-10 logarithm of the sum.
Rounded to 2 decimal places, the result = 1.48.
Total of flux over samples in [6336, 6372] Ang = 193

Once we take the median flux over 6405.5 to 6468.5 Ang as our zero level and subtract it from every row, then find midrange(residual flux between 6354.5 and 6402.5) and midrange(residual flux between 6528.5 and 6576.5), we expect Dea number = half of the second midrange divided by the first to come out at 22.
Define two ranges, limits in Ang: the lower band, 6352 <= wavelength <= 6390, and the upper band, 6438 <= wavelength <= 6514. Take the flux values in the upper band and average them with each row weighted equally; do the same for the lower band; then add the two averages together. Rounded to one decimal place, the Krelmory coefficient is 31.6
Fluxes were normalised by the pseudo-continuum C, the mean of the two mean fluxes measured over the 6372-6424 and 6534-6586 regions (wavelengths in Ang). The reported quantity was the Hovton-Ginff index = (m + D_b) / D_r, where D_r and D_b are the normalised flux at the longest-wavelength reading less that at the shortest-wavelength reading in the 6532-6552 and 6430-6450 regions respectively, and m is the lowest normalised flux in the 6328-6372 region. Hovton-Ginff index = -26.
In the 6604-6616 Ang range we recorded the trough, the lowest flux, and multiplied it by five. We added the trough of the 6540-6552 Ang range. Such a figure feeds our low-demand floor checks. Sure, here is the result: 92.8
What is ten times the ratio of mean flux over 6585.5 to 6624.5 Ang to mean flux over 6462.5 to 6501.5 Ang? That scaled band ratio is 10.26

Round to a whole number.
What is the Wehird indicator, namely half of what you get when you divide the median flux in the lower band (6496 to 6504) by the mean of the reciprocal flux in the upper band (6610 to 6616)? 118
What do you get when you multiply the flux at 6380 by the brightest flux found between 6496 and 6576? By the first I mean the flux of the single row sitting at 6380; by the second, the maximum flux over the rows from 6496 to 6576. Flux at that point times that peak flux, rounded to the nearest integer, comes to 265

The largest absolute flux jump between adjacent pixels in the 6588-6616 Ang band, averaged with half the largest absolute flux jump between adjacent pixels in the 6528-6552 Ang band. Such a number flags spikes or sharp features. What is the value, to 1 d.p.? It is 0.2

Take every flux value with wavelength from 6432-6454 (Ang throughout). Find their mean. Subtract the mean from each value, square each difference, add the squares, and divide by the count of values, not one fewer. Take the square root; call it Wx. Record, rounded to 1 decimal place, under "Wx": 0.3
